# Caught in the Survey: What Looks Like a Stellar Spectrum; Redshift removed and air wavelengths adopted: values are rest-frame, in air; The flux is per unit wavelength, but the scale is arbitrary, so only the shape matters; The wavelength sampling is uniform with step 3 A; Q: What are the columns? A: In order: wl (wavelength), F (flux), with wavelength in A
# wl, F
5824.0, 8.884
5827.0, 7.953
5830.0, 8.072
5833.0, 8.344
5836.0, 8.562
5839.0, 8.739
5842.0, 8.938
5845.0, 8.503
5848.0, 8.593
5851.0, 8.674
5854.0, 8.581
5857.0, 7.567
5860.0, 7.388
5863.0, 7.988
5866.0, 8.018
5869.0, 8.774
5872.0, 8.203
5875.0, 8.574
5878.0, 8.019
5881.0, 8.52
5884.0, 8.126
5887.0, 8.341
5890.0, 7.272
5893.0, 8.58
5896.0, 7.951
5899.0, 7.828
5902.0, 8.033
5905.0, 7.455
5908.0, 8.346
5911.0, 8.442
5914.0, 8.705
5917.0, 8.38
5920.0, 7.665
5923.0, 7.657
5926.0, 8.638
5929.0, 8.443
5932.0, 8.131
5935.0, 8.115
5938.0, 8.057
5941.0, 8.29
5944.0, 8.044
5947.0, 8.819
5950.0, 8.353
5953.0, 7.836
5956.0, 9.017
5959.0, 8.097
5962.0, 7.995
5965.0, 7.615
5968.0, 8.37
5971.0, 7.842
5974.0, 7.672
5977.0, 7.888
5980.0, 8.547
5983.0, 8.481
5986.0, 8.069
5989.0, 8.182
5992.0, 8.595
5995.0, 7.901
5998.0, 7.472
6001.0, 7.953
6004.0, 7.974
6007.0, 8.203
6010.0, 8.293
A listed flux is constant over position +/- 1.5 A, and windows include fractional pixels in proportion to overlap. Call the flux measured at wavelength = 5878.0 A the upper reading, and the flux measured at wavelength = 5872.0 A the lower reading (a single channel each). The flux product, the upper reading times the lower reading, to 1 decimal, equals 65.8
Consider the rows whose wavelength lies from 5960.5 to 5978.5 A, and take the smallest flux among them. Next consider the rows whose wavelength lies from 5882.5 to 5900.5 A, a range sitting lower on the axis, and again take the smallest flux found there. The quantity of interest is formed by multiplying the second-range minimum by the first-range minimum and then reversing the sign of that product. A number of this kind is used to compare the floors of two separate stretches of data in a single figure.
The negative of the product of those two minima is -55.4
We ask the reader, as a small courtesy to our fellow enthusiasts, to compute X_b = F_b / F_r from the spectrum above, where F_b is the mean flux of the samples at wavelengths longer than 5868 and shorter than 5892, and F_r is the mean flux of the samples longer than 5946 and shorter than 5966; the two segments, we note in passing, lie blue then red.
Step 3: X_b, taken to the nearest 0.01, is 1.00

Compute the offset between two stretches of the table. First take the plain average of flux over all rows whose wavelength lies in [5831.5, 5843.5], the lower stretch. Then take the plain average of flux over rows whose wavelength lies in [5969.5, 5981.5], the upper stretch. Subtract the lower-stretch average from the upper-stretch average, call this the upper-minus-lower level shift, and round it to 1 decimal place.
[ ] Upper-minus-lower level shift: -0.7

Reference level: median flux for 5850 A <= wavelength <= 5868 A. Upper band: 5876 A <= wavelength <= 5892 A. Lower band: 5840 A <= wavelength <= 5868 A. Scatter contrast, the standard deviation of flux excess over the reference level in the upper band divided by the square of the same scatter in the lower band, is 1.7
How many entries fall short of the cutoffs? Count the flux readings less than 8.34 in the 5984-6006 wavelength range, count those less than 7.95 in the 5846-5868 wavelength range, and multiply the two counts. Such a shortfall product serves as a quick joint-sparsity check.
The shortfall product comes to 12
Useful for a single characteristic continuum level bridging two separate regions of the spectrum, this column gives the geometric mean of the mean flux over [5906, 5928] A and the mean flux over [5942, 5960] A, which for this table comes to 8.31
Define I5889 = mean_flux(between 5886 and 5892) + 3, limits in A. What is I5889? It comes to 10.8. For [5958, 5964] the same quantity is 11.0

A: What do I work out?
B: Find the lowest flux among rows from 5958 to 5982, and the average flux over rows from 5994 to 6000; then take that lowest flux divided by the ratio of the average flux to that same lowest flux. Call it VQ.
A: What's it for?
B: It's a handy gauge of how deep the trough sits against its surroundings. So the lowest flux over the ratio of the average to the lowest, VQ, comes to 7.5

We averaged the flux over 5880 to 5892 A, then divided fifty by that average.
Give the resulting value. 6.20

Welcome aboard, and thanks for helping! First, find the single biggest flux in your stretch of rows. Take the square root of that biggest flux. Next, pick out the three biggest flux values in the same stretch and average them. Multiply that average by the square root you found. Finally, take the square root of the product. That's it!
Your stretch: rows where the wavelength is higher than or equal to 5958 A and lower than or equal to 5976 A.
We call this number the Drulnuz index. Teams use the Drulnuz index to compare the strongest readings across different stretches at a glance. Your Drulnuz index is 4.86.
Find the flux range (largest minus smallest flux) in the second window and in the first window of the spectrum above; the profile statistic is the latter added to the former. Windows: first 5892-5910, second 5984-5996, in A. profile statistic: 1.8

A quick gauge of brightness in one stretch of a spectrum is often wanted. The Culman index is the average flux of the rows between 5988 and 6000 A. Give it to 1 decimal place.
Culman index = 8.0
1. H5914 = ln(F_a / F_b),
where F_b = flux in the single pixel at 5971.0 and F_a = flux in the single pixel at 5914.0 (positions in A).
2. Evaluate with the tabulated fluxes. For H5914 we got 0.104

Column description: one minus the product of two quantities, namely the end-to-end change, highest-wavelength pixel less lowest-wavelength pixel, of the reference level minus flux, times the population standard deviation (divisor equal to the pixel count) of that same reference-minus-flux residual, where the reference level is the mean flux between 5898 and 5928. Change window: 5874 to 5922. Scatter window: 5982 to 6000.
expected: 0.66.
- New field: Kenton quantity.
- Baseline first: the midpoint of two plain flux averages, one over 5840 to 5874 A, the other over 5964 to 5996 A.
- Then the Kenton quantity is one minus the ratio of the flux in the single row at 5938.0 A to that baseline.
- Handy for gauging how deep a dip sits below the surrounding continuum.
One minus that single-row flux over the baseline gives 0.02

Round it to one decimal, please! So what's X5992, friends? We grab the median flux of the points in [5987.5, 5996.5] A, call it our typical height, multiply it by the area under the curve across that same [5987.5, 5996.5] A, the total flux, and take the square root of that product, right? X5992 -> 24.6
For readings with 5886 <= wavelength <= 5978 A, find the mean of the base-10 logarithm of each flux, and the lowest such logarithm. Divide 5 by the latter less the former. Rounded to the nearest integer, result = -105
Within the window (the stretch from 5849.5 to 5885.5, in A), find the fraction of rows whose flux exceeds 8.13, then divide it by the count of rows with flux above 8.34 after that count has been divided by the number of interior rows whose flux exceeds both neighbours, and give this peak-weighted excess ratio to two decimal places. 0.30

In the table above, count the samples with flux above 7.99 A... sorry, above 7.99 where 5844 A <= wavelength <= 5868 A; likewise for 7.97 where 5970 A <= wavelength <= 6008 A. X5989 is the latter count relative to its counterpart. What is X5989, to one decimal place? 1.4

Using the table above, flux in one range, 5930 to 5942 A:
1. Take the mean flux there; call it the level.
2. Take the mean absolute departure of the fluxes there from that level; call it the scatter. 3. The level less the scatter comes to 8.08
